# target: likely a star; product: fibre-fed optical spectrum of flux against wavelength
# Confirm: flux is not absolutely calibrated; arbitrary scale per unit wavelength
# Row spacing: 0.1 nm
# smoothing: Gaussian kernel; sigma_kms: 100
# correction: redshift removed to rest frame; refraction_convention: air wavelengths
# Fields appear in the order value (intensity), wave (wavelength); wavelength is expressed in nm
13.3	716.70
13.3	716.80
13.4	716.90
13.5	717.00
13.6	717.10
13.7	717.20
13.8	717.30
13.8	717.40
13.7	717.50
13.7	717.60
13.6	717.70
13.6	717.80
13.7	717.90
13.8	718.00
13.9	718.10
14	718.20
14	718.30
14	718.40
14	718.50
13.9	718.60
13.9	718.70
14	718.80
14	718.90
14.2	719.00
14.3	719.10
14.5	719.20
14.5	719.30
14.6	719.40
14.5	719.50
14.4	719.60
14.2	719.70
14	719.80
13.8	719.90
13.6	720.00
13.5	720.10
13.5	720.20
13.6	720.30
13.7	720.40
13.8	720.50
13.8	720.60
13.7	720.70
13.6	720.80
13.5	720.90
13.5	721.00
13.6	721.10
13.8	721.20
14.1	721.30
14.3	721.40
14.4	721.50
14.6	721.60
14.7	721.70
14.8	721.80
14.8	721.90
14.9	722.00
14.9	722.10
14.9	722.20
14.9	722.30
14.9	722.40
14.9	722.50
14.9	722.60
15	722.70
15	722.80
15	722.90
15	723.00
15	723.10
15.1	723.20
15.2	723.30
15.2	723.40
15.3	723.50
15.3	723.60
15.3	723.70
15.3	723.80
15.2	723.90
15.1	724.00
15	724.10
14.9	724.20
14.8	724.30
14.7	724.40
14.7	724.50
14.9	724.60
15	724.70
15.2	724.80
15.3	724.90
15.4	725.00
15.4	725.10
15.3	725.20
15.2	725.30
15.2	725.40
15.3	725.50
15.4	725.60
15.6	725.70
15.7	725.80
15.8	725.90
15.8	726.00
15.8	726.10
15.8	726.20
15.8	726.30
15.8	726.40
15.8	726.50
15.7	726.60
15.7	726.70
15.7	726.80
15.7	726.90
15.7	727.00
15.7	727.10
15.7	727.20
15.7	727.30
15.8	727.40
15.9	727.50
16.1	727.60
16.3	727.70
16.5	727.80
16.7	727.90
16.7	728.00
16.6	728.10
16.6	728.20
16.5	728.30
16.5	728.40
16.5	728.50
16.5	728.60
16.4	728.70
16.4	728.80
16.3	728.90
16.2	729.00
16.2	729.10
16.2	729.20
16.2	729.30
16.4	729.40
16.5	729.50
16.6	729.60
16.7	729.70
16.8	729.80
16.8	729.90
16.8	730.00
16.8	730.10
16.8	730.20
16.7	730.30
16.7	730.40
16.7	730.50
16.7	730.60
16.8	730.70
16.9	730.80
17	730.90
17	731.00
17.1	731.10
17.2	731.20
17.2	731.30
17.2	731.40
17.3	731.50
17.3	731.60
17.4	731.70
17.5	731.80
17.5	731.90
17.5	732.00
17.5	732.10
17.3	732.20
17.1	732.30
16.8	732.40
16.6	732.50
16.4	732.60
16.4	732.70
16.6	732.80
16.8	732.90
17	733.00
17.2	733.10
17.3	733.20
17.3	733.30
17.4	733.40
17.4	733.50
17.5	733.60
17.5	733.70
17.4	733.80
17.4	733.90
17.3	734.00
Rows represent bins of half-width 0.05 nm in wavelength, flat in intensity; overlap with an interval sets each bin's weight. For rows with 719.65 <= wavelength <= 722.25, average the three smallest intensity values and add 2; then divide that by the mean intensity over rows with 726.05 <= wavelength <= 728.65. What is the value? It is 0.96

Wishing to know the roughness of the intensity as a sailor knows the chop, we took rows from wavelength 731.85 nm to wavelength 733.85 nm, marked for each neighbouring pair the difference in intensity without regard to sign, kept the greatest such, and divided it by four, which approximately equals 0.075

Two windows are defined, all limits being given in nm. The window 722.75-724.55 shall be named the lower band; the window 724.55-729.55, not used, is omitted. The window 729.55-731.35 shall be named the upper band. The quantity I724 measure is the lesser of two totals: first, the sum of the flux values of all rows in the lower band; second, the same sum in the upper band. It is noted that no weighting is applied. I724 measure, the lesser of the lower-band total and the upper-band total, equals 271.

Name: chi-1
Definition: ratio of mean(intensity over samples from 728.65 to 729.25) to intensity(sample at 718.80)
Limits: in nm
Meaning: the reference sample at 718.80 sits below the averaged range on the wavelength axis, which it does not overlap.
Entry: 1.16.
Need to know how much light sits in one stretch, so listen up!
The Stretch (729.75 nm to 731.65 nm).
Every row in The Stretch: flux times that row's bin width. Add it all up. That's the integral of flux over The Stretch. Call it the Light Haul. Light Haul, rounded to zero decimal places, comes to 32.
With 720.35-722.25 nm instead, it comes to 27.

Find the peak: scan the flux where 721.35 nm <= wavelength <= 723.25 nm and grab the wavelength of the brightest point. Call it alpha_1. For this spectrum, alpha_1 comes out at 723.20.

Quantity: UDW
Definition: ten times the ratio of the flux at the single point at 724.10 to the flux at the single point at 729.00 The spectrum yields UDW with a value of 9.3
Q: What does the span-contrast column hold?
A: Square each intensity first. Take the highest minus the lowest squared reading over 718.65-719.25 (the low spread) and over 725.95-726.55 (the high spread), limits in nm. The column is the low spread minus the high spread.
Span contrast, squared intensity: 17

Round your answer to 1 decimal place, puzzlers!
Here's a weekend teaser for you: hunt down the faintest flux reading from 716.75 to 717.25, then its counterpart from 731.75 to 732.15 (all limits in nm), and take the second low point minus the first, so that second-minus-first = 4.2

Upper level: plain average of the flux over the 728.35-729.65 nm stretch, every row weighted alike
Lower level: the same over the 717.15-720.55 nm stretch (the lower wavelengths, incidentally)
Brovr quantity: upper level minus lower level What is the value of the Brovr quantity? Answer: 2.4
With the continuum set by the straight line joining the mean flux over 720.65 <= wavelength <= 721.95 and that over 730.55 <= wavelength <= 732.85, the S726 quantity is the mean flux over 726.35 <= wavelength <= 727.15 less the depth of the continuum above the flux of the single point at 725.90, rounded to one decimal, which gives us 16.1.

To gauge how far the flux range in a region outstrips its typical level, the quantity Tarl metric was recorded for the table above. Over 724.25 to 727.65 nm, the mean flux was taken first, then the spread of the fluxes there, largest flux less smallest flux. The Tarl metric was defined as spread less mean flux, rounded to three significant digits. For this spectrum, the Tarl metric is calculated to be -14.1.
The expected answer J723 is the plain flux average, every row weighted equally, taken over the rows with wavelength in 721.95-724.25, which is 15.1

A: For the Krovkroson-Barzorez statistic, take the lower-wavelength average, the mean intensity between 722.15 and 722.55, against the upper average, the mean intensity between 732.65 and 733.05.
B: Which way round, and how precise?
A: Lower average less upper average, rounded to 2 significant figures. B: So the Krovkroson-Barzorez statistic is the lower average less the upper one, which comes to -1.8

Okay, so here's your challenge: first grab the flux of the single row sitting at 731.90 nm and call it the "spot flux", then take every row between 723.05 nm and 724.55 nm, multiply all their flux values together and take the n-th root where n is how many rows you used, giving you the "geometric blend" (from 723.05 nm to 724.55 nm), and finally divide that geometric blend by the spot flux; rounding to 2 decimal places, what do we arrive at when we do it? 0.86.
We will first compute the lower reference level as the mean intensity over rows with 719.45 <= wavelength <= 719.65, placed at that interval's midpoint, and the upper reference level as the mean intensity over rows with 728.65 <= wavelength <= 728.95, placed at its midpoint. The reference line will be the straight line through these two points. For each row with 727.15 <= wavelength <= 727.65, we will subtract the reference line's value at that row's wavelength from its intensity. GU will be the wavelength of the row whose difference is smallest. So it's 727.30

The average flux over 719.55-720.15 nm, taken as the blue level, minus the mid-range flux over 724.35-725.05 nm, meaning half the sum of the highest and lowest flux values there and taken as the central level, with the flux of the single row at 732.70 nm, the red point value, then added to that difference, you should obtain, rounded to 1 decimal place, 15.3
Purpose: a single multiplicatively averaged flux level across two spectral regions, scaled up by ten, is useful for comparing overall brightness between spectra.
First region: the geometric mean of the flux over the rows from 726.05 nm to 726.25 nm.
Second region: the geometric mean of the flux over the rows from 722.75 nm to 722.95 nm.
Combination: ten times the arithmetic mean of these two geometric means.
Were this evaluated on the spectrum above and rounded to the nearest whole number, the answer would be 154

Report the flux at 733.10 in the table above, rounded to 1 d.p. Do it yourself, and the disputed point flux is 17.2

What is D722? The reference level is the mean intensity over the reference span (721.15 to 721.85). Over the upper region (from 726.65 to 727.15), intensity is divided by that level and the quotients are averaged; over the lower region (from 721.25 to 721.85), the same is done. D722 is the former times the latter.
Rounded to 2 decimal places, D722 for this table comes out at 1.10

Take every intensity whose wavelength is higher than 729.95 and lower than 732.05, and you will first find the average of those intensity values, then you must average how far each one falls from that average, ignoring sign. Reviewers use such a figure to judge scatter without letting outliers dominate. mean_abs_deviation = 0.25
